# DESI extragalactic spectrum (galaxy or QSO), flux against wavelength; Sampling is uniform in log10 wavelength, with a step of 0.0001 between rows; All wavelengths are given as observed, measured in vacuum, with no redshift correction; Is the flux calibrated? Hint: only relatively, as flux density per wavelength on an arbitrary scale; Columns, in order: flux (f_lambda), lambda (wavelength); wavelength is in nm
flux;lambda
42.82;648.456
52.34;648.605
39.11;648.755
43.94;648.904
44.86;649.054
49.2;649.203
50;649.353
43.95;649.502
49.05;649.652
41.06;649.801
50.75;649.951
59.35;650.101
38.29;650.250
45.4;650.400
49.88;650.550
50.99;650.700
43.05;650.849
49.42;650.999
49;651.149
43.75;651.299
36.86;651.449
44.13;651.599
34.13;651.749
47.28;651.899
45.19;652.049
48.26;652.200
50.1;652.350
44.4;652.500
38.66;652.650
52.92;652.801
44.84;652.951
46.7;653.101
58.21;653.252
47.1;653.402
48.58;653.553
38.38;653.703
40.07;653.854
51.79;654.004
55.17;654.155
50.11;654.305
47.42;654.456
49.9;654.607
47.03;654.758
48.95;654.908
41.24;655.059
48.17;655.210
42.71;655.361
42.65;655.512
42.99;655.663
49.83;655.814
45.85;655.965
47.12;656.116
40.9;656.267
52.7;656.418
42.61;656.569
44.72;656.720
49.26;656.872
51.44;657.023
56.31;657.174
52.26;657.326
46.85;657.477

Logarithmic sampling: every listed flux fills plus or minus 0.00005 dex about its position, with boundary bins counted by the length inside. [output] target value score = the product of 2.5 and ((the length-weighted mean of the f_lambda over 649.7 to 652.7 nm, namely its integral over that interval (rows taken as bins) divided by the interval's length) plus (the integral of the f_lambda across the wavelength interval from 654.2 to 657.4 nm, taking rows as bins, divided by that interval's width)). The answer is 232.5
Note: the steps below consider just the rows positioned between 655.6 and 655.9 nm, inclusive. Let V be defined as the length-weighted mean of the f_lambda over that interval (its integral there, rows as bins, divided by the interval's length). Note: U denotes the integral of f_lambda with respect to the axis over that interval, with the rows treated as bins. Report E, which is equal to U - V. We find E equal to -32.6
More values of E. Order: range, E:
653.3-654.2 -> -4.7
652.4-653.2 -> -9.2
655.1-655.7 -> -17.6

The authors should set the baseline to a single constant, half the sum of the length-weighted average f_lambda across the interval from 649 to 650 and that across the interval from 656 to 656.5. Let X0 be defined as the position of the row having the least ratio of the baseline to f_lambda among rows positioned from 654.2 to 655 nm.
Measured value 654.305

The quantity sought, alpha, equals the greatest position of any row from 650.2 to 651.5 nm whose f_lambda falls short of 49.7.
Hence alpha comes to 651.449 nm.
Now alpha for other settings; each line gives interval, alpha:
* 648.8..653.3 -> 653.101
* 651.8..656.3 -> 656.267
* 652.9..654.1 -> 653.854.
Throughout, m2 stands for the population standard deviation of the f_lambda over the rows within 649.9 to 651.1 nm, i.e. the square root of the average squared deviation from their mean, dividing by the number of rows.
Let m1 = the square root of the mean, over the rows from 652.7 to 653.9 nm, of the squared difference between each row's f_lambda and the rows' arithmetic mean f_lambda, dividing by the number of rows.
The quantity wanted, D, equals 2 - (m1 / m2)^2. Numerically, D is 0.9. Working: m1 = 6.0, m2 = 5.9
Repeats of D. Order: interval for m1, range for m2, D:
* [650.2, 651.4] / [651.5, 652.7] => 1.3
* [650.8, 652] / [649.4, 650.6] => 1.3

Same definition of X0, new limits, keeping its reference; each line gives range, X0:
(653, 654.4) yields 653.252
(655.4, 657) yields 656.418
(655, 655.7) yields 655.210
